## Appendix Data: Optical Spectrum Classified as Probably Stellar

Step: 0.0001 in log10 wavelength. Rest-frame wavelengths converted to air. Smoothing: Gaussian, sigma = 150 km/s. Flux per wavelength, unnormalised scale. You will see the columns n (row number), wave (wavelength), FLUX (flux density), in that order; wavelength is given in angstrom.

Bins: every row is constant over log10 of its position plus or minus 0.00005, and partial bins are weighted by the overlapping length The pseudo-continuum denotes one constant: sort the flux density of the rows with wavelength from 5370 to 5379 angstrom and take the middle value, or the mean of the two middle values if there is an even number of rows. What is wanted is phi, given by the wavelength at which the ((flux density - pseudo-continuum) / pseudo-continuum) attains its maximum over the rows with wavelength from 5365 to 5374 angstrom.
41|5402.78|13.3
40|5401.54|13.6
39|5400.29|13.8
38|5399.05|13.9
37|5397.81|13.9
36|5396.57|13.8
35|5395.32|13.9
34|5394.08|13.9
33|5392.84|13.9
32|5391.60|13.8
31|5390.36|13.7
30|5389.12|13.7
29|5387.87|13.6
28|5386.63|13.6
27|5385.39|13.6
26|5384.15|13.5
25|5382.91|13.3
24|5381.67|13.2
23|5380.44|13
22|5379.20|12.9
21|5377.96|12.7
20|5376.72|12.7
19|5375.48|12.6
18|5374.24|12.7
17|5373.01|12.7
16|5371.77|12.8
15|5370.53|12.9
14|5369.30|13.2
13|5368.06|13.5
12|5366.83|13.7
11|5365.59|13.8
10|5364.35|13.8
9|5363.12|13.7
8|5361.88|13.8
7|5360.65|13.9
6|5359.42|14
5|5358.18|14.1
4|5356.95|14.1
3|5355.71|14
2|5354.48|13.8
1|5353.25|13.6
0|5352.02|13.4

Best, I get 5365.59 angstrom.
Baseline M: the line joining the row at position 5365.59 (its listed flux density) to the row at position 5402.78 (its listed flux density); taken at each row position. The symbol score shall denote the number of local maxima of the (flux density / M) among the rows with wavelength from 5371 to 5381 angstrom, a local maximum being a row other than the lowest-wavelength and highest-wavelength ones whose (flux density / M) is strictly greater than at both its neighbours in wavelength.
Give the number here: 1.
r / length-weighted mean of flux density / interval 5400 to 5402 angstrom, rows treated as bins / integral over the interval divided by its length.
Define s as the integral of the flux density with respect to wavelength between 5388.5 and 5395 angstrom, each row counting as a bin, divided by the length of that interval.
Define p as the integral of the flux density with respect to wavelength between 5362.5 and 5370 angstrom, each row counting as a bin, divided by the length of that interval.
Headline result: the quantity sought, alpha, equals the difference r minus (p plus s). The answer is -13.79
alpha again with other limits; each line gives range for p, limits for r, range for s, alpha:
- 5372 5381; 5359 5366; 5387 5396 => -12.68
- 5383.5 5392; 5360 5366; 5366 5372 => -13.09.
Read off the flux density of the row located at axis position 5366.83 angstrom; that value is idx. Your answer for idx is 13.7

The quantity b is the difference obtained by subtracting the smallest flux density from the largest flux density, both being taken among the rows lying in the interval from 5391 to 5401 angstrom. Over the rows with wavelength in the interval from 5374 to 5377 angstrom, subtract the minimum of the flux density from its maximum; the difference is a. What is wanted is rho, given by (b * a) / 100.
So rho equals 0.0001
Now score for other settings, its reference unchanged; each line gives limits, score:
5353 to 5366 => 1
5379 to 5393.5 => 0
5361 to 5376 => 2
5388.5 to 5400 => 1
